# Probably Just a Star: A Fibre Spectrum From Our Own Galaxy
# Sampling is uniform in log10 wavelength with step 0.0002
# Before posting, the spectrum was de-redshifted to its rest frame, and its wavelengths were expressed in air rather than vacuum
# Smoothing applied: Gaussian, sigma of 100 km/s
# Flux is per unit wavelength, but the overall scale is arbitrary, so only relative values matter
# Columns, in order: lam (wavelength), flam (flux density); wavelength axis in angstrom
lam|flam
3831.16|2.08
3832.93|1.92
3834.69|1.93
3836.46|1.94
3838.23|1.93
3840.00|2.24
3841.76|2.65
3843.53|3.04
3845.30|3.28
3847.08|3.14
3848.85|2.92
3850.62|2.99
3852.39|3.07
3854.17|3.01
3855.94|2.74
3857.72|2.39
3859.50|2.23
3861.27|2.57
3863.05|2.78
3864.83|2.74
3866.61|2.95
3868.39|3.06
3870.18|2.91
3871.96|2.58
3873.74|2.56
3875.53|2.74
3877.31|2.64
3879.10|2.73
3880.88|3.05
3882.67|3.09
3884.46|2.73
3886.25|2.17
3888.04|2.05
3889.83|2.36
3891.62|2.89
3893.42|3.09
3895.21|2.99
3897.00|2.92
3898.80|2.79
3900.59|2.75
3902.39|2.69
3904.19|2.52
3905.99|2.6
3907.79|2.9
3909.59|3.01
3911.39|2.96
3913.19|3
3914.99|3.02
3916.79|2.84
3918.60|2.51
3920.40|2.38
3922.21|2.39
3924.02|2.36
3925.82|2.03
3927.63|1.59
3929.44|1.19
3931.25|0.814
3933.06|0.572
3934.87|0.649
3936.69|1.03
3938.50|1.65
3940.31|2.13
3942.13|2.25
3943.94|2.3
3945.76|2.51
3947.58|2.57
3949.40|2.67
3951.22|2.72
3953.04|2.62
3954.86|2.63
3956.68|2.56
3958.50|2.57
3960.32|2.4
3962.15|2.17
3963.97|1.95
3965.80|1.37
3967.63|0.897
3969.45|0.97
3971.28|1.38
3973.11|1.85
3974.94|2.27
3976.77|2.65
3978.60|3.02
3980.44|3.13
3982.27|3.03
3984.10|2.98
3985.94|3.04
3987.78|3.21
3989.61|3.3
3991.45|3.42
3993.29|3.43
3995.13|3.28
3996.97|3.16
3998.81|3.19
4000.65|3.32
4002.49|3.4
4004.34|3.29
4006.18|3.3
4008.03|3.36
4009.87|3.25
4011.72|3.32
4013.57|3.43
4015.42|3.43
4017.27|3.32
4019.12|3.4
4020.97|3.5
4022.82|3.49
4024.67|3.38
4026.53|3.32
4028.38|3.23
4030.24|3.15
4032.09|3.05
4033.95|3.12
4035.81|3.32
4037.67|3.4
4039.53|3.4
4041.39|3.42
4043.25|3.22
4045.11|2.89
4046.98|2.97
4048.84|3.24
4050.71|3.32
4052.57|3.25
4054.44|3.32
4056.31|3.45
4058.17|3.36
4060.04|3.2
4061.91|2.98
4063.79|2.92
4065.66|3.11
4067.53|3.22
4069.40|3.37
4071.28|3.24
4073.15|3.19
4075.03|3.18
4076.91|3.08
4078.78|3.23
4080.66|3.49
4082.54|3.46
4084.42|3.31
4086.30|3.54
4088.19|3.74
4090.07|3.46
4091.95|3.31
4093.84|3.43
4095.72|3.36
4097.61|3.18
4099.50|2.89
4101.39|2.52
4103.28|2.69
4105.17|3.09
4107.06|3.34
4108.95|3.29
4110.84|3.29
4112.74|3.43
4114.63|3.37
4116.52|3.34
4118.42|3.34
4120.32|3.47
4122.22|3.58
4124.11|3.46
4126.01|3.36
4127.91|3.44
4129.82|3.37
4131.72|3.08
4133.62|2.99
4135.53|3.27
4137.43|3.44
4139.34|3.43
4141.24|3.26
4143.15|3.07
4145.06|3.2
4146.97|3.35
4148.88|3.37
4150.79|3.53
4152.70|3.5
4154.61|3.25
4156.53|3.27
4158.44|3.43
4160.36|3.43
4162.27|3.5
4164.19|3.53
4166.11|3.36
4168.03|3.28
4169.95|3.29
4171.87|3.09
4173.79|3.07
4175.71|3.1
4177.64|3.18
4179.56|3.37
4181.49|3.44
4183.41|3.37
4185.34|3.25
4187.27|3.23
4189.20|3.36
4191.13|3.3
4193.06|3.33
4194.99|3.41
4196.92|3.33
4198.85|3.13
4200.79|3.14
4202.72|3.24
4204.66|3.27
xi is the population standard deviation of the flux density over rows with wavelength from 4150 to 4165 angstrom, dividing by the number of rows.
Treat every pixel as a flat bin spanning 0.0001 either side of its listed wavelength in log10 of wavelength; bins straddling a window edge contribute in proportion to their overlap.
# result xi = 0.10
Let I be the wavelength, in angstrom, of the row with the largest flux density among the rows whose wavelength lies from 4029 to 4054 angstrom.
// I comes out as 4041.39 angstrom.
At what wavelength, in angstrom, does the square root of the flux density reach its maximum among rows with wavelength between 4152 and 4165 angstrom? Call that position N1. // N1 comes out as 4164.19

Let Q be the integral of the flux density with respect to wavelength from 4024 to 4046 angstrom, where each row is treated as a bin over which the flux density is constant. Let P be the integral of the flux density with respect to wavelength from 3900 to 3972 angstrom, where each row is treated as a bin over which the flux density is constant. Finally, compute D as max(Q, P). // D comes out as 155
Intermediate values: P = 155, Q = 71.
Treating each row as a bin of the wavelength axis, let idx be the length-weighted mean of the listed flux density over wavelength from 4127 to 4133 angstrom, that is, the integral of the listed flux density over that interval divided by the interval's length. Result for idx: 3.28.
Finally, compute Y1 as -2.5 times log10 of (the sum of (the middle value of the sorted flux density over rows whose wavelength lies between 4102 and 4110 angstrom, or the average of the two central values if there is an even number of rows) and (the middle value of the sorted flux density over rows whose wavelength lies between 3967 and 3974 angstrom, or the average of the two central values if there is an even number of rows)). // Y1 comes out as -1.60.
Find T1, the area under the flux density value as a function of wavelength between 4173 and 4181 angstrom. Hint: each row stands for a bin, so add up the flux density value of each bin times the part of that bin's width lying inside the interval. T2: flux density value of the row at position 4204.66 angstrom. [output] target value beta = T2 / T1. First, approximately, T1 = 26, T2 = 3.27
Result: 0.13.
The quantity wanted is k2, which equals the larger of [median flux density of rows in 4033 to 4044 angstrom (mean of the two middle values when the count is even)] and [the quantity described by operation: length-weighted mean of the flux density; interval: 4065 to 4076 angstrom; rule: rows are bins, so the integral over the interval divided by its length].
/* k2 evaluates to 3.36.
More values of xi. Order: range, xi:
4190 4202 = 0.10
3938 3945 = 0.26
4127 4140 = 0.17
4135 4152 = 0.13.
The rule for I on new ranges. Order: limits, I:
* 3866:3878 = 3868.39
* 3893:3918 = 3893.42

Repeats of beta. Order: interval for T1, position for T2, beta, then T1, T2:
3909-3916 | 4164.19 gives 0.17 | 21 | 3.53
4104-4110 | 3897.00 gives 0.15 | 19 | 2.92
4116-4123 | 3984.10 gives 0.12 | 24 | 2.98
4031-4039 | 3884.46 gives 0.11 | 26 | 2.73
